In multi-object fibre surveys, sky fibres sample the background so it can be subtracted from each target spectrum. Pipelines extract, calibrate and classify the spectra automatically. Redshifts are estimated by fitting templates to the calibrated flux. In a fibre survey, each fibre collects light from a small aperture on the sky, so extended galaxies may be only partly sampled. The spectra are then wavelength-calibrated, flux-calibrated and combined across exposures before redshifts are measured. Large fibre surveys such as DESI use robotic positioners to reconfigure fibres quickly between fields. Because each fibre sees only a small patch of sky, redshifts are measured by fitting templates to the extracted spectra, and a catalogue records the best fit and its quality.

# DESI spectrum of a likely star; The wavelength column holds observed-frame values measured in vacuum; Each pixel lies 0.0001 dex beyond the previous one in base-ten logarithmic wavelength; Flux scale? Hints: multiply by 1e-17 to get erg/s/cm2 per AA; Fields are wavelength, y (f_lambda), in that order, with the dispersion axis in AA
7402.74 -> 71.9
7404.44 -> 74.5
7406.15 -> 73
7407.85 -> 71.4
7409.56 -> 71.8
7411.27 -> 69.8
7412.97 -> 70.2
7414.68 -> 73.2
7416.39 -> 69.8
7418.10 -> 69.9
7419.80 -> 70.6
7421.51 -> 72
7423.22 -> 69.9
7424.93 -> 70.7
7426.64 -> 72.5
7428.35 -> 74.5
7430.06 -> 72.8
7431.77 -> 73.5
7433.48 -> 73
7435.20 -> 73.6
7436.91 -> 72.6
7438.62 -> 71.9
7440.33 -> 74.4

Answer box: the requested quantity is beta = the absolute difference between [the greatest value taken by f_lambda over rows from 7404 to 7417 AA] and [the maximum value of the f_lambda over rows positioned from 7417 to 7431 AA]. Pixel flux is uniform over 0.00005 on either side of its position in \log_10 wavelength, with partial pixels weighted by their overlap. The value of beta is 0.0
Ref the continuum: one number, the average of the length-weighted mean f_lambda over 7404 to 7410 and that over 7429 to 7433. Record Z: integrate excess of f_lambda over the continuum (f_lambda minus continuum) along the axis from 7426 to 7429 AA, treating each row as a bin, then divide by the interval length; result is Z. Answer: 0.6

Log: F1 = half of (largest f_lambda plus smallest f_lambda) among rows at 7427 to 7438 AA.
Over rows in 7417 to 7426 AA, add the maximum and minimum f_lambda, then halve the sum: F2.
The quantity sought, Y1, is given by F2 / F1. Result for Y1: 0.96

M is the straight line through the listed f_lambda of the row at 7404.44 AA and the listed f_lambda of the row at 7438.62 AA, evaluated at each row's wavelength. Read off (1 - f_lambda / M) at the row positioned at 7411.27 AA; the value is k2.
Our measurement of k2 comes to 0.057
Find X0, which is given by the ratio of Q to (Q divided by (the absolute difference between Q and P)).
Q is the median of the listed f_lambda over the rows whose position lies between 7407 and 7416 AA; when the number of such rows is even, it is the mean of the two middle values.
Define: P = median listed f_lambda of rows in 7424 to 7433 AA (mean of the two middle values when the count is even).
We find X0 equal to 1.4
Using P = 72.80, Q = 71.40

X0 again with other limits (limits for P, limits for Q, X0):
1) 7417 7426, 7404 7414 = 1.0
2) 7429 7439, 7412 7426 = 2.5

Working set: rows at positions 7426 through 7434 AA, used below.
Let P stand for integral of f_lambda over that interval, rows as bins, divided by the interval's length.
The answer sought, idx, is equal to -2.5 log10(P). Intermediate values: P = 73.3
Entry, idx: -4.66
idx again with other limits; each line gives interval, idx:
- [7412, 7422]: -4.63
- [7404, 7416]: -4.64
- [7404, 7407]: -4.67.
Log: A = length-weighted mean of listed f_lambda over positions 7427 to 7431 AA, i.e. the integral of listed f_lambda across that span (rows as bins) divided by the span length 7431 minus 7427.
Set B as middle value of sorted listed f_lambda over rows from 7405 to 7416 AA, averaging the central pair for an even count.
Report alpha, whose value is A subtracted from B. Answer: -2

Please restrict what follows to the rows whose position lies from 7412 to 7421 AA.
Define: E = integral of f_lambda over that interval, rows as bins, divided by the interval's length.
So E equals 70.8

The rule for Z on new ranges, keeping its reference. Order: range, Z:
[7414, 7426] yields -2.0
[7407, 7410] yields -1.3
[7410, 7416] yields -1.9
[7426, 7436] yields 0.4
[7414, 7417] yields -1.4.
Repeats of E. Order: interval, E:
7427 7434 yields 73.4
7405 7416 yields 71.5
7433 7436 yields 73.1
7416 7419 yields 70.0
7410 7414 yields 70.3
